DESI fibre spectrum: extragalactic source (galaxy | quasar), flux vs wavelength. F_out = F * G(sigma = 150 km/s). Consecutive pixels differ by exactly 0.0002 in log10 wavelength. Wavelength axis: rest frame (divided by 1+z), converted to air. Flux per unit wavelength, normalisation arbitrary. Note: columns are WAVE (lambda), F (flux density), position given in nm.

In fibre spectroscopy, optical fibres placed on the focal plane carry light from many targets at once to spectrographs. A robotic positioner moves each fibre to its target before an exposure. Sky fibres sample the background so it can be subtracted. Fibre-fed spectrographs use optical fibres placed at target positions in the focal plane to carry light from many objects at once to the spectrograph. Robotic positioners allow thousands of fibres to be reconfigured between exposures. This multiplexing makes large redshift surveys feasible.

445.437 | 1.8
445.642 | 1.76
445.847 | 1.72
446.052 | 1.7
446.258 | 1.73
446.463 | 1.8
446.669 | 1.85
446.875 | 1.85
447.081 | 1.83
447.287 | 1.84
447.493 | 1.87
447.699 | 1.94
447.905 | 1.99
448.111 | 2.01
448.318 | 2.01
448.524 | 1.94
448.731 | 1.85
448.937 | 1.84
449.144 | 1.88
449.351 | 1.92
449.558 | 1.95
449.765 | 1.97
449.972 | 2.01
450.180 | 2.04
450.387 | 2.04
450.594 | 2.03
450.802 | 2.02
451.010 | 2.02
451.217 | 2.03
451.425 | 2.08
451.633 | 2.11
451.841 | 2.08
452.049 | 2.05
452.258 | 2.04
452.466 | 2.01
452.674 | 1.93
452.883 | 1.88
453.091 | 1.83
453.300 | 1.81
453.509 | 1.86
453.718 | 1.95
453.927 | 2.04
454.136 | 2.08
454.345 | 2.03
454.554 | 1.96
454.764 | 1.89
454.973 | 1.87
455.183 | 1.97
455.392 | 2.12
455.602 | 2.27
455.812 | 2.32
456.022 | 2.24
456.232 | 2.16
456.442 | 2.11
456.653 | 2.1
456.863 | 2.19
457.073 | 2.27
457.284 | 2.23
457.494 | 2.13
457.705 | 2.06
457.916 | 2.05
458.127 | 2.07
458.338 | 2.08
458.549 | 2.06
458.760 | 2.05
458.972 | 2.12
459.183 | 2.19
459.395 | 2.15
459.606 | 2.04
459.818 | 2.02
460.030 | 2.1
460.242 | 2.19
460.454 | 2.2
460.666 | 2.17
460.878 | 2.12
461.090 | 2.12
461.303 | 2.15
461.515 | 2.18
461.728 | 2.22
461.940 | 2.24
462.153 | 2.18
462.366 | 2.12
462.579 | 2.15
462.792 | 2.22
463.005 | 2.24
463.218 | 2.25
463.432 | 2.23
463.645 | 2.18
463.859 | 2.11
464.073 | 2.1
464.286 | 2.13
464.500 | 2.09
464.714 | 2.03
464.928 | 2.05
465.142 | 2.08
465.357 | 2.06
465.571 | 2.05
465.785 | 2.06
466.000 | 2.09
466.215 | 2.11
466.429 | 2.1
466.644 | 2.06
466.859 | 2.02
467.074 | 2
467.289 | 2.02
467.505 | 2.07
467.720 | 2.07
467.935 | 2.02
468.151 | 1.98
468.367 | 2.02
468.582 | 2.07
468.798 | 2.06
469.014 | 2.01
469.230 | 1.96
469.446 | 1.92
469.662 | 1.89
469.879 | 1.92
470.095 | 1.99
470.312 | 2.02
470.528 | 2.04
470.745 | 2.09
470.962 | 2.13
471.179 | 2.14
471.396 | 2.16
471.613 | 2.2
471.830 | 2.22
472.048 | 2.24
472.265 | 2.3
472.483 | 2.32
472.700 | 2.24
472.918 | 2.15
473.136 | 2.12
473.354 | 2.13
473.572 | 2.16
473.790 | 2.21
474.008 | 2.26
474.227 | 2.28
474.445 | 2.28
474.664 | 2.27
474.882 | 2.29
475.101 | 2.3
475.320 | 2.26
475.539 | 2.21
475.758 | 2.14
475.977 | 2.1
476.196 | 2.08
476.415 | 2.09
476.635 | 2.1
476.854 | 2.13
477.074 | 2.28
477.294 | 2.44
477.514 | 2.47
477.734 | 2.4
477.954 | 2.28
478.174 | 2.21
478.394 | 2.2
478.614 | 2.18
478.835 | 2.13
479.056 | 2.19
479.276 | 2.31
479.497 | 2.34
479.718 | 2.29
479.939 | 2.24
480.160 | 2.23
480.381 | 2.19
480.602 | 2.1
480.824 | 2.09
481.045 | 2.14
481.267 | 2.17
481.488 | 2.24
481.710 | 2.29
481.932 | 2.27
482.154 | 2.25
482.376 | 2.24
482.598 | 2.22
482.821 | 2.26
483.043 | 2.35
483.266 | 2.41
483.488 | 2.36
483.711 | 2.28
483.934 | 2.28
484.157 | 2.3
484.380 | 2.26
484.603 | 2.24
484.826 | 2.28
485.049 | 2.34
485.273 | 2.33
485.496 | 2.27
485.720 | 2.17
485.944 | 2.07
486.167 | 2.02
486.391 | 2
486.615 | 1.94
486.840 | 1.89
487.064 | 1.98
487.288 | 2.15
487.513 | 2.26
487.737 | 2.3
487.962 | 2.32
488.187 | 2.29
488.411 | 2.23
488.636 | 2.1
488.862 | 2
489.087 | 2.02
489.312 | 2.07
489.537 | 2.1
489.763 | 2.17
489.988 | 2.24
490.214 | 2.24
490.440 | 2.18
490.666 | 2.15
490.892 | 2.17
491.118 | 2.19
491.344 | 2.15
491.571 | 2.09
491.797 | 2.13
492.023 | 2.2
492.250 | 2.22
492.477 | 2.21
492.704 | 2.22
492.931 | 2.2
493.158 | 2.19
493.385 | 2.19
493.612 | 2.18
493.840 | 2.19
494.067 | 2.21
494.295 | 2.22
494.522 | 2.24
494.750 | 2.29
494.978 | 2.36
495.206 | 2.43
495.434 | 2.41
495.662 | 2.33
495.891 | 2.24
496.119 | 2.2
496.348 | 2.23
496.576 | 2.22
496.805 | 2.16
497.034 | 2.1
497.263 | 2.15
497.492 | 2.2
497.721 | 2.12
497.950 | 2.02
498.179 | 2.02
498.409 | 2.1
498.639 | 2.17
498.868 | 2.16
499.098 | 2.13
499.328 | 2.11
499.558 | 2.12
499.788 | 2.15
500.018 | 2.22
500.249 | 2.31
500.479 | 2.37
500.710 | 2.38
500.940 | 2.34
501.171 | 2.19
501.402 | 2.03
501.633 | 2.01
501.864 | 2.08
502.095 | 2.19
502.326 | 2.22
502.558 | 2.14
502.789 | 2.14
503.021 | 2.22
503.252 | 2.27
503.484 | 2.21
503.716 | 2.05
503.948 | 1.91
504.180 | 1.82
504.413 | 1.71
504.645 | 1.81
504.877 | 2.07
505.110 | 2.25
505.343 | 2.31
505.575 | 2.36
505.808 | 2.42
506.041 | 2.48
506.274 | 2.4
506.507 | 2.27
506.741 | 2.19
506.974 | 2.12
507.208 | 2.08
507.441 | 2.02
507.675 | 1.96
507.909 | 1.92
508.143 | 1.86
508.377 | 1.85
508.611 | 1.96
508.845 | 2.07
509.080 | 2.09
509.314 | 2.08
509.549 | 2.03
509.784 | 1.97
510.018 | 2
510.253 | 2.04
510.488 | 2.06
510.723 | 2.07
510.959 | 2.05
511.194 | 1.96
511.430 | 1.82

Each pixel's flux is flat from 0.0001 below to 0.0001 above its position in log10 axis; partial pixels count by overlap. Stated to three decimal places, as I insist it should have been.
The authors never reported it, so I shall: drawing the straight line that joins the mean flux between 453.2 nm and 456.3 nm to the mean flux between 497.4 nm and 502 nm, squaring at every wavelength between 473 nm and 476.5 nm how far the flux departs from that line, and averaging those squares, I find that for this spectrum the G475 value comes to 0.017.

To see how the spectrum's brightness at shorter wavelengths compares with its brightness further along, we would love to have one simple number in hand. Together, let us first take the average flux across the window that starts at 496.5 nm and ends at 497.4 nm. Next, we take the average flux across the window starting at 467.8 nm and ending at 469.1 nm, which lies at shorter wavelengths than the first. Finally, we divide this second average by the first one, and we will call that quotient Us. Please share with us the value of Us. 0.94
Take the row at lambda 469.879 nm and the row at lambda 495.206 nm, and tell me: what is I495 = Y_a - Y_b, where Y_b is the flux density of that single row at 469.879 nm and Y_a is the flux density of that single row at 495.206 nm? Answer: 0.51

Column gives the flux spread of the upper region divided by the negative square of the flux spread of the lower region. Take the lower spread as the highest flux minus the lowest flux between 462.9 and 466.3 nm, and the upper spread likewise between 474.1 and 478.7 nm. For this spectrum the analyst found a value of -8.1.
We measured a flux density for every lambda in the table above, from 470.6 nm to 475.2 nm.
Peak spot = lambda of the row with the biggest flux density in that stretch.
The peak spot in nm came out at 472.483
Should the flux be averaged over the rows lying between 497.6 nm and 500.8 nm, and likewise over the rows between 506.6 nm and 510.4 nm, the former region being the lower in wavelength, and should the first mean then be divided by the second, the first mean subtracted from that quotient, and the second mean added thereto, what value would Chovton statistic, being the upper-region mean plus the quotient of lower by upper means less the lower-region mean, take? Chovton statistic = 0.92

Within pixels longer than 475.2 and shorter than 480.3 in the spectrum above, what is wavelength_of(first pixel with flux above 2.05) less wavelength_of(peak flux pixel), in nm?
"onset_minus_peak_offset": -2.19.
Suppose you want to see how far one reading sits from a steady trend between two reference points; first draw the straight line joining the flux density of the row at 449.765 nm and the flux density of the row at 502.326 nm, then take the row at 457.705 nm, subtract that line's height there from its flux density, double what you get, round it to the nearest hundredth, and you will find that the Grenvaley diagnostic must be 0.10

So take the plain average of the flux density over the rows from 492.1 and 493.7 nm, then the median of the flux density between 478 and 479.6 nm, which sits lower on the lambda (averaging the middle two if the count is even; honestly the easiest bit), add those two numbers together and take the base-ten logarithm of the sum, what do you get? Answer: 0.644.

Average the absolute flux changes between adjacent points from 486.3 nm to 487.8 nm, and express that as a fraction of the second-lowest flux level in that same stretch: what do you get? 0.045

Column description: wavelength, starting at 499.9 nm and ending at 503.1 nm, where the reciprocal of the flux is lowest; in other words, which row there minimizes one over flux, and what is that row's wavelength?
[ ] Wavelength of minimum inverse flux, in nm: 500.710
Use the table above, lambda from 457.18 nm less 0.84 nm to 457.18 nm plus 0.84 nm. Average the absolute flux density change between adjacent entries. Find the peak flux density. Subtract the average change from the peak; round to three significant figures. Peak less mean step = 2.21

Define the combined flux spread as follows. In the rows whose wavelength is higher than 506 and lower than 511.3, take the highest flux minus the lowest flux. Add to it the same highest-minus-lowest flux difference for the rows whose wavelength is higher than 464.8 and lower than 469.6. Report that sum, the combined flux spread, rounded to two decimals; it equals 0.82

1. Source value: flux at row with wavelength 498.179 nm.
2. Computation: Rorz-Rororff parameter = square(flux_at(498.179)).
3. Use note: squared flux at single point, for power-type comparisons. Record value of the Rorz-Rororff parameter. 4.1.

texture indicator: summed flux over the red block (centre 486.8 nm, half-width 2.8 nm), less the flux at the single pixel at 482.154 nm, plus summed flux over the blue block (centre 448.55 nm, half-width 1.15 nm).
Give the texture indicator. 73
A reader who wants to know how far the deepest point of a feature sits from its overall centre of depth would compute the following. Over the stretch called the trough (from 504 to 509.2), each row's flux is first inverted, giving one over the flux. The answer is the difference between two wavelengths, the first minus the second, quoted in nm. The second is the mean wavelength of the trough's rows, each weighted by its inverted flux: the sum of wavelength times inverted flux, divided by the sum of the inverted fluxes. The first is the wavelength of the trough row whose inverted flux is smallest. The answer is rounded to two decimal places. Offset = -0.59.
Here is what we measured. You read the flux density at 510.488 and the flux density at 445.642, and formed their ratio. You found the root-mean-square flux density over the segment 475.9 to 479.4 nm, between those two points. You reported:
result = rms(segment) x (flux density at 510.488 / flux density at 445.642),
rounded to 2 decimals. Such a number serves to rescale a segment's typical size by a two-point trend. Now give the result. 2.61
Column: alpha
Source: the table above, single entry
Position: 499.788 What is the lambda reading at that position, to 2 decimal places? 2.15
